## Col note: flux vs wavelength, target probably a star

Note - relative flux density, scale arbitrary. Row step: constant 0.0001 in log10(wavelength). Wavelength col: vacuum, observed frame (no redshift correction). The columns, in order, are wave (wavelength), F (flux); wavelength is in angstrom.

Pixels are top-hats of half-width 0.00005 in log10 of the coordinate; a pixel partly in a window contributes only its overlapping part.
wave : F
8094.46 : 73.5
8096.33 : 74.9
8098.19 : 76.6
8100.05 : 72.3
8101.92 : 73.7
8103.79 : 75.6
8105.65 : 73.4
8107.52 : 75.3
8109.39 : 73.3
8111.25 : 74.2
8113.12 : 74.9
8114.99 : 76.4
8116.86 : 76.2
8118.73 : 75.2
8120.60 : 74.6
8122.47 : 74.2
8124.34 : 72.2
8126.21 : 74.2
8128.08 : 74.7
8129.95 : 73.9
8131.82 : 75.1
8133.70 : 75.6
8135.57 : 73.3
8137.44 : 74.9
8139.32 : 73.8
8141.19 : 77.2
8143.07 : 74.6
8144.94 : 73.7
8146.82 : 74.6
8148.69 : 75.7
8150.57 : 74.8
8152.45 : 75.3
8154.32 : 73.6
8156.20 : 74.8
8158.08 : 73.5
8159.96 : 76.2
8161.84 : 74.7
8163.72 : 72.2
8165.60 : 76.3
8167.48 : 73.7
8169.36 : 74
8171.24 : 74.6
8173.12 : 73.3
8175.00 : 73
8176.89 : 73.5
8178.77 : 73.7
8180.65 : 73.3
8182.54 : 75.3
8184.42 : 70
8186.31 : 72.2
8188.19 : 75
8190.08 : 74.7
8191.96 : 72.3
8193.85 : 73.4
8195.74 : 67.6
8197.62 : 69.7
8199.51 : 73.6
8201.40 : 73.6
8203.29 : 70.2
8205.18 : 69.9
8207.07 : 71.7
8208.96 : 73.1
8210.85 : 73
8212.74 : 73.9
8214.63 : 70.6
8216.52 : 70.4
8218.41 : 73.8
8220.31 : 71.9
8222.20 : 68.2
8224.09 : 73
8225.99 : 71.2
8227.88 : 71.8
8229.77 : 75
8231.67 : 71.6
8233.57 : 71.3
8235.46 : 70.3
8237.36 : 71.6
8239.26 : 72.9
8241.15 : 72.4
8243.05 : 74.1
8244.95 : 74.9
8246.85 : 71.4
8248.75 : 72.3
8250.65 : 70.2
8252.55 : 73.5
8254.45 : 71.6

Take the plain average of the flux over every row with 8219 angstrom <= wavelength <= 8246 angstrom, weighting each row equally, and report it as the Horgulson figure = 72.2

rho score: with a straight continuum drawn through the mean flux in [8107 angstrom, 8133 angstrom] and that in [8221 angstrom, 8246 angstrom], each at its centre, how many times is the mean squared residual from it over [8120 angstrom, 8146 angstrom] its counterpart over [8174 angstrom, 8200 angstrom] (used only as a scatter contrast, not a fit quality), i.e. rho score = 0.3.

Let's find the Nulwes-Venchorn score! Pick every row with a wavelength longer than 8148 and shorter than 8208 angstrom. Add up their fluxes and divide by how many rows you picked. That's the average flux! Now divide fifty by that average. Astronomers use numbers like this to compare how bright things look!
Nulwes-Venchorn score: 0.682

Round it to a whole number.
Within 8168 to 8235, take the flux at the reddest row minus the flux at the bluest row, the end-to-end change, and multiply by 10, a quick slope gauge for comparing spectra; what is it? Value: -27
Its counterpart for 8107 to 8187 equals -31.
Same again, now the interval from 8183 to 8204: 2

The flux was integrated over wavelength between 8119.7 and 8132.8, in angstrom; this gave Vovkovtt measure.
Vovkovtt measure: 971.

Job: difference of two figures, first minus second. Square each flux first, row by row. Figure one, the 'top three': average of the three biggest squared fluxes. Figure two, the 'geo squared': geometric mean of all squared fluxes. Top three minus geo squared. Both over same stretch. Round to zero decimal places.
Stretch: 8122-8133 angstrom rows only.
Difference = 93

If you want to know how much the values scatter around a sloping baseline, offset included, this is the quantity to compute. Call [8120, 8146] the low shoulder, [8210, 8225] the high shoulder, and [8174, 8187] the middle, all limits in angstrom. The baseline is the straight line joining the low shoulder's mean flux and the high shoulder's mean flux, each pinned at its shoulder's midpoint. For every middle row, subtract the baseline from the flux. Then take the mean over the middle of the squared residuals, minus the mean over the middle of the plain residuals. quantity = 2.1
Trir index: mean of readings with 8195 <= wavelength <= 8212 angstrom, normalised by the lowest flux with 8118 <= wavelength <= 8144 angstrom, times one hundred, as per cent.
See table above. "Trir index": 99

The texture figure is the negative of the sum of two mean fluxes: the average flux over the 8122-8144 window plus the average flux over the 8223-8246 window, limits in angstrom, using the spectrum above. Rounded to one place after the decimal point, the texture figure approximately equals -147.0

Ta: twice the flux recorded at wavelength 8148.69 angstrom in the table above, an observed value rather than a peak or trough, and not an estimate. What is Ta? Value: 151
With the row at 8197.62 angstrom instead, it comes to 139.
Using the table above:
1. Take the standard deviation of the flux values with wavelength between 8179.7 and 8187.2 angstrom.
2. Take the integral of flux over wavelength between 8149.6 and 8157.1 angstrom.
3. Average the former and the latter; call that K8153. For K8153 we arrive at 281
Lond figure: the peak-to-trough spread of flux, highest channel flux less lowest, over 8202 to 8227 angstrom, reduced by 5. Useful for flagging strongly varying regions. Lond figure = 0.70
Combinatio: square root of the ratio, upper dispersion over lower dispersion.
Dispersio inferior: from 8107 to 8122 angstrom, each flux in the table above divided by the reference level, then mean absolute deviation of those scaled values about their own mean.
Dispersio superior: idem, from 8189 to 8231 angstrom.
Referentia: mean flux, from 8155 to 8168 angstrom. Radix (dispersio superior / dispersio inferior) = 1.47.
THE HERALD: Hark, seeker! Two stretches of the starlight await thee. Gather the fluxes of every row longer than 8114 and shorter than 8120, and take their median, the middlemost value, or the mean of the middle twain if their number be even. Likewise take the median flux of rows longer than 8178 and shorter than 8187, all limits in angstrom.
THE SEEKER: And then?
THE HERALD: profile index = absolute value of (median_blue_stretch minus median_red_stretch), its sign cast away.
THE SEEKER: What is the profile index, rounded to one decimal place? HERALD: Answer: 2.9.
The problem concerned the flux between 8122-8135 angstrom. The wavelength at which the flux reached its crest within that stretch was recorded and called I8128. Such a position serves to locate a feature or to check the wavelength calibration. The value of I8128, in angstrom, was 8133.70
